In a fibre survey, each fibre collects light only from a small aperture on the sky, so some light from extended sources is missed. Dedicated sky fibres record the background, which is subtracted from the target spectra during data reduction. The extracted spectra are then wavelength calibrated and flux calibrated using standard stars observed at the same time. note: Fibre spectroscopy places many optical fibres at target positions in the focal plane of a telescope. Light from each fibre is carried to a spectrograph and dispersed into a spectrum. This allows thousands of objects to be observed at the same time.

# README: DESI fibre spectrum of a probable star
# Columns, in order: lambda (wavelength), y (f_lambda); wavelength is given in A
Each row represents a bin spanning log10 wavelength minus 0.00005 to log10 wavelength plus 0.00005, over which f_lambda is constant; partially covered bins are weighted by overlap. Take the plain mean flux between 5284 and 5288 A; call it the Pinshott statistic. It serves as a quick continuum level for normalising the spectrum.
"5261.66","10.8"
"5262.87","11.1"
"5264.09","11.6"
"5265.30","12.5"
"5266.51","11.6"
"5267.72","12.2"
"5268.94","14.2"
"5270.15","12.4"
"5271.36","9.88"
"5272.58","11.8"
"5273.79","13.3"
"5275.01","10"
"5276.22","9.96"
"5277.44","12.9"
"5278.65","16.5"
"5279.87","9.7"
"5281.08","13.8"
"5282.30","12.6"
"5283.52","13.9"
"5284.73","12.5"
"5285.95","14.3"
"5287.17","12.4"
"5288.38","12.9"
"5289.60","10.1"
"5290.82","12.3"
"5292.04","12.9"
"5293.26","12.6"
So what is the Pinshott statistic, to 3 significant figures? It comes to 13.1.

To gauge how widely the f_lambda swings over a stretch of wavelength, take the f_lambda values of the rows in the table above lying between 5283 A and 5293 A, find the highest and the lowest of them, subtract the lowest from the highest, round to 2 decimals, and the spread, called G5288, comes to 4.20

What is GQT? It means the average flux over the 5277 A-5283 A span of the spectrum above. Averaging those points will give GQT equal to 13.1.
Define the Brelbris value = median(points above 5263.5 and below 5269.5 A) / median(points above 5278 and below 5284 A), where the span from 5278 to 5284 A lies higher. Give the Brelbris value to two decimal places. 0.88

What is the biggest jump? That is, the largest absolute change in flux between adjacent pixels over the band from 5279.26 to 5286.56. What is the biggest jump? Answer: 4.1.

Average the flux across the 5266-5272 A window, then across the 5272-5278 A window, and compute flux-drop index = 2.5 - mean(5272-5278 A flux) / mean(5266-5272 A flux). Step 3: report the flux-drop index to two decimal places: 1.54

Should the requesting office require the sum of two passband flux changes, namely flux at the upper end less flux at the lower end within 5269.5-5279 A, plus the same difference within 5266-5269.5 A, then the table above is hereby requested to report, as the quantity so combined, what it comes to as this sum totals 6.7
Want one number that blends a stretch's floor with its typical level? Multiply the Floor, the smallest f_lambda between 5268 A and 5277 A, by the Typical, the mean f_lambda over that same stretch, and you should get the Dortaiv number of 115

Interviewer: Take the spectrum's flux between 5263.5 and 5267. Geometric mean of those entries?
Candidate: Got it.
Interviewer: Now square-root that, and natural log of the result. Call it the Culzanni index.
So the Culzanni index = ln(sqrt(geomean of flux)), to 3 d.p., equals 1.238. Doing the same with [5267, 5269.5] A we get 1.289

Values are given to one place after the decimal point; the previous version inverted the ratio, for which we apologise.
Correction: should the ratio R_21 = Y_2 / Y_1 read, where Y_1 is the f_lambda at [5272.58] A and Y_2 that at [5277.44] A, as 1.1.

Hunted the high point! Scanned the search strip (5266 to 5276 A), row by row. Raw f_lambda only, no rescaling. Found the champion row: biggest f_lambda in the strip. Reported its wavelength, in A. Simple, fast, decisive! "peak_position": 5268.94 A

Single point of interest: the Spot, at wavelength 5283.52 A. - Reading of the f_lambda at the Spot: 13.9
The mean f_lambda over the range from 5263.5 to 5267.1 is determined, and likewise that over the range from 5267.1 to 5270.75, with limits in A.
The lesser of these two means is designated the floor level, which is 11.9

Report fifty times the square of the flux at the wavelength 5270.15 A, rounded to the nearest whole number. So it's 7688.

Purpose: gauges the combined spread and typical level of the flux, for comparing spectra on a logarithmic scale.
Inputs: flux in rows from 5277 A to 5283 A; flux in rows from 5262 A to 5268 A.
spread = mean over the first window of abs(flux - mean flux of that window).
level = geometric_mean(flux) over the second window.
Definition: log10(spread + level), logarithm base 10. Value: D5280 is 1.13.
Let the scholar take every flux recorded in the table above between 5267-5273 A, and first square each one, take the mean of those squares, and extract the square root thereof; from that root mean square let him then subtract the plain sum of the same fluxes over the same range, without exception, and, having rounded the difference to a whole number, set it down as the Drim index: -48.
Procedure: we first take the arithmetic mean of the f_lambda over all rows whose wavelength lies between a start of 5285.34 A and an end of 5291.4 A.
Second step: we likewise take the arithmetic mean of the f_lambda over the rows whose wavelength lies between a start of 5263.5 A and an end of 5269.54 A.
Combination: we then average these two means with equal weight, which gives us 12.4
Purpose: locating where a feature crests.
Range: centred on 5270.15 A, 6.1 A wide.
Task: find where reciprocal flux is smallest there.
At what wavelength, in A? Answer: 5268.94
